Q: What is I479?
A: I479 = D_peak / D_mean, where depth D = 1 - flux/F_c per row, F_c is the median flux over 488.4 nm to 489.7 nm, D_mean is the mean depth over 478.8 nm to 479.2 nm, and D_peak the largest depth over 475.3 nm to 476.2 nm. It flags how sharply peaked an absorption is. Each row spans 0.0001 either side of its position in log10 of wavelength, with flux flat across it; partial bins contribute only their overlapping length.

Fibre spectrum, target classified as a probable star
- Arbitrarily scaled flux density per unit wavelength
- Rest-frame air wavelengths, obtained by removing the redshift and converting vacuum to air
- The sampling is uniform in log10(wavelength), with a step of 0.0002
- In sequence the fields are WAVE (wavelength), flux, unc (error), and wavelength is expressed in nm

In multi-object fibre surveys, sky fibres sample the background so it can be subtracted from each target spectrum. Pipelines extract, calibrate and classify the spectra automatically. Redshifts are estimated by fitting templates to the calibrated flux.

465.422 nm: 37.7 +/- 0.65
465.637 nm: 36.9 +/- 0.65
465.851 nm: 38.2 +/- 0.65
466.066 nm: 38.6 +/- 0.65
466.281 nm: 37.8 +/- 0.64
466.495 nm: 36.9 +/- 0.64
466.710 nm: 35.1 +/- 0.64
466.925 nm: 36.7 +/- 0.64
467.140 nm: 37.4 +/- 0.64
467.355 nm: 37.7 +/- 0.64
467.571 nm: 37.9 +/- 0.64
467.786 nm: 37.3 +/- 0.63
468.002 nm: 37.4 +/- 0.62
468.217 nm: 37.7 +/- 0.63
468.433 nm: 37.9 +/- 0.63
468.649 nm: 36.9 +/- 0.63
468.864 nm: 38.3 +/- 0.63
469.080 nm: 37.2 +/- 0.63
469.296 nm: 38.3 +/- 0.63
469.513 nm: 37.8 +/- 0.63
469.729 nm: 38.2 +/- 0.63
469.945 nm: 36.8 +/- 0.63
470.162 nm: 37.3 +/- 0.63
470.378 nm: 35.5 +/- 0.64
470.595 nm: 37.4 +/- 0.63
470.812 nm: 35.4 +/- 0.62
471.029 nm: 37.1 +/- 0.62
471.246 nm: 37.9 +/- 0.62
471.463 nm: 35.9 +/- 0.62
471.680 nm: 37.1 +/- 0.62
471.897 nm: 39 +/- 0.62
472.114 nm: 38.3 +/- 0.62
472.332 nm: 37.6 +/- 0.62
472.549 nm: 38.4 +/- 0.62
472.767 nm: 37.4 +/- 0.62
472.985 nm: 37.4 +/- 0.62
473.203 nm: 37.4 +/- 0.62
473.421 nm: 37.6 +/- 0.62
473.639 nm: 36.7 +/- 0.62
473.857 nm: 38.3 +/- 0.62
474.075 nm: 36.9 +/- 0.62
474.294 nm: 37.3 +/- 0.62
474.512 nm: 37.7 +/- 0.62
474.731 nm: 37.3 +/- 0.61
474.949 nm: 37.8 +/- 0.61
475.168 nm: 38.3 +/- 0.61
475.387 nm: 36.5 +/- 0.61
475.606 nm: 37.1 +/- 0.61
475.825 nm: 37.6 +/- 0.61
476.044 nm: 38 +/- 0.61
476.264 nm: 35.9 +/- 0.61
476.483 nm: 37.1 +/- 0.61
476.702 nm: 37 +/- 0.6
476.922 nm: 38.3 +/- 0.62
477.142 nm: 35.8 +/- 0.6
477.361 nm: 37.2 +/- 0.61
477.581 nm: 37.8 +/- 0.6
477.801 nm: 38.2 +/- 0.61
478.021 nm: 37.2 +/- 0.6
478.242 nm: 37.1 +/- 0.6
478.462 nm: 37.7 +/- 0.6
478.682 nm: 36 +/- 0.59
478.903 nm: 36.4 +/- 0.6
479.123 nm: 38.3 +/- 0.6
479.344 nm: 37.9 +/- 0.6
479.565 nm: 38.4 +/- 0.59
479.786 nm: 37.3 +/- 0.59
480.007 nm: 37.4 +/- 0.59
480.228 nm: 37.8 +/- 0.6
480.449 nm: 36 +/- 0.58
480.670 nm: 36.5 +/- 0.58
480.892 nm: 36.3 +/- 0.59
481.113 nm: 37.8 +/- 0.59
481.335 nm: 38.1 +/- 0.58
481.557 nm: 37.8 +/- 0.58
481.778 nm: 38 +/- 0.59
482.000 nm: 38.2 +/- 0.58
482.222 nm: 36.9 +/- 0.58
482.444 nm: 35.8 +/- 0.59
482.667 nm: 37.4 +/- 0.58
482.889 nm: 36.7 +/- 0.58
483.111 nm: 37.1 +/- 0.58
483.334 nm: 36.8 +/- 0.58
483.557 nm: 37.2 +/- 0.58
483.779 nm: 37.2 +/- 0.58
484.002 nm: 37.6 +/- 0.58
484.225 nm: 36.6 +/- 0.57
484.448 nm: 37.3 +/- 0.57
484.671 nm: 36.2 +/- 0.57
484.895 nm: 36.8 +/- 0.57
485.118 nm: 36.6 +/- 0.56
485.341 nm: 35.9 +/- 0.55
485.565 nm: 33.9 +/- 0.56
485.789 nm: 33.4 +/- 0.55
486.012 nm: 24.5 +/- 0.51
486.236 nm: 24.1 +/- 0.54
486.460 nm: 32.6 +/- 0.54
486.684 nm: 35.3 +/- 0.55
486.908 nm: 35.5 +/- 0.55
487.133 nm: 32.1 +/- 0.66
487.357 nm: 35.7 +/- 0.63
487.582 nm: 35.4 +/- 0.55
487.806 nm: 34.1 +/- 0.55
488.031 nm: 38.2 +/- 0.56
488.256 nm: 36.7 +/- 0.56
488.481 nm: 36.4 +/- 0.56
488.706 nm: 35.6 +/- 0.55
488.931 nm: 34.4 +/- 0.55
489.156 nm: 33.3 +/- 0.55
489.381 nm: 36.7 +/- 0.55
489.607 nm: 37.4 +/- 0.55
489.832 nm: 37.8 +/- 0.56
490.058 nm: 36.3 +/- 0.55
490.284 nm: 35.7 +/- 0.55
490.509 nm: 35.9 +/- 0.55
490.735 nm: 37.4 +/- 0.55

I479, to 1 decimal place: 0.4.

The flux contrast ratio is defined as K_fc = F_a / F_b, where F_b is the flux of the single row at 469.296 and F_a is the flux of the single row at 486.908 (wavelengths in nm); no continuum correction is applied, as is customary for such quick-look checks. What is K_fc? 0.93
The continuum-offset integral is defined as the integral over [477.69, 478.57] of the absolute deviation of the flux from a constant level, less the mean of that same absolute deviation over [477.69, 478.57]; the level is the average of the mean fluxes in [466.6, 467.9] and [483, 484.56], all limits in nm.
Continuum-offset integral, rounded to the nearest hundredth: -0.06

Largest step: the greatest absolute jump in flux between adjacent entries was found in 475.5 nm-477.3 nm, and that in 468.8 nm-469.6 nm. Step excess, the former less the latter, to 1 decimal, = 1.4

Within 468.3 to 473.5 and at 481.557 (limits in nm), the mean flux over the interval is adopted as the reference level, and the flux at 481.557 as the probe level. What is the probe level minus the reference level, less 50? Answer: -49.6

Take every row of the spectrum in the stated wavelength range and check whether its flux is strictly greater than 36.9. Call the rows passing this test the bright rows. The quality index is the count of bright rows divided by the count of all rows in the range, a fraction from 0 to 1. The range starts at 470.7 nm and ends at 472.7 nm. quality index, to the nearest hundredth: 0.78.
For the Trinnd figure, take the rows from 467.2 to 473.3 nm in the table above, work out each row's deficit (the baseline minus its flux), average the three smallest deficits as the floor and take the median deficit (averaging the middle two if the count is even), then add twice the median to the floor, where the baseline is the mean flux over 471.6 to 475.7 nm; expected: -0.6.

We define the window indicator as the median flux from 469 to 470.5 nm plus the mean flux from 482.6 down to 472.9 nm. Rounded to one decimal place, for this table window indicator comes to 74.6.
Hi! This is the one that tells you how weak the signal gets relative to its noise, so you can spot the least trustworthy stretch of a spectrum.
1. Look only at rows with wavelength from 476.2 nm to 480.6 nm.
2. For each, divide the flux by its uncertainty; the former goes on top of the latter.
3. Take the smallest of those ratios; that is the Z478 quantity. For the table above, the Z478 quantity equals 59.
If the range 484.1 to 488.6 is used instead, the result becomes 45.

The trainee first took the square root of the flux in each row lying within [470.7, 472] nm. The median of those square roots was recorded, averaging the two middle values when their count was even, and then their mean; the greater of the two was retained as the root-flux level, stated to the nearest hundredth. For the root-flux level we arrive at 6.09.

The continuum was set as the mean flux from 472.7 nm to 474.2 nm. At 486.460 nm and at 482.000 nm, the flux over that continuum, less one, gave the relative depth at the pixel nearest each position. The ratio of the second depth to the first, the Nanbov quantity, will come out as -0.17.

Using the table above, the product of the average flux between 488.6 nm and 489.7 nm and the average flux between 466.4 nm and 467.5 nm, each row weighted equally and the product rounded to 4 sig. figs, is 1304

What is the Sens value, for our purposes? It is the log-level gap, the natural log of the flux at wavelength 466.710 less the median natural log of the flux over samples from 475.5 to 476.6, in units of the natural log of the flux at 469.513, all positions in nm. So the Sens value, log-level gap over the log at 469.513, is -0.015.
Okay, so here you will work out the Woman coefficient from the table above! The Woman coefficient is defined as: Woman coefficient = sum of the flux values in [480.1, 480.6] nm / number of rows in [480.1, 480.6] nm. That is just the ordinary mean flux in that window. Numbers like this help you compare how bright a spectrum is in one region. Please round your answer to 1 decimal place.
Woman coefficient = 36.9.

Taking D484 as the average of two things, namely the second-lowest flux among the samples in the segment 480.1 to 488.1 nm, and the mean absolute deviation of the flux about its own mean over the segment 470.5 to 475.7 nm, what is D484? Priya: 12.5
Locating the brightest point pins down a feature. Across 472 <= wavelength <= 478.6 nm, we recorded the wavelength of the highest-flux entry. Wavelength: 472.549 nm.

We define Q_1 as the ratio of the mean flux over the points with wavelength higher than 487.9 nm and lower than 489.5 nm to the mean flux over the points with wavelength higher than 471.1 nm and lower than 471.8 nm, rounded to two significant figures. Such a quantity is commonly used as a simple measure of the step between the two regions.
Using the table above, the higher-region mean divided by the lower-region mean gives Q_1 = 0.97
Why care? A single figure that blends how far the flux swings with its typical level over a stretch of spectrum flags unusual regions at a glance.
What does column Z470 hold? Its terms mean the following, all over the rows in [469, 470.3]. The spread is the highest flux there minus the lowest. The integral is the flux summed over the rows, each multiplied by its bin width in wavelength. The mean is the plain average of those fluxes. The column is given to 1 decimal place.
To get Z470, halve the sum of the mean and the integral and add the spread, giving 44.7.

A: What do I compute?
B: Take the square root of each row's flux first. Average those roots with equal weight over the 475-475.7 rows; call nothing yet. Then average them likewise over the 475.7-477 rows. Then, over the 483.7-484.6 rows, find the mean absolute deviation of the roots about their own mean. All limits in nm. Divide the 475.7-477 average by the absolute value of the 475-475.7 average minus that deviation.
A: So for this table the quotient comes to 1.004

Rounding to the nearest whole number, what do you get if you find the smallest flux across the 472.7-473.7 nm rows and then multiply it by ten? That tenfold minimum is 367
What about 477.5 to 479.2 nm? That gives 360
